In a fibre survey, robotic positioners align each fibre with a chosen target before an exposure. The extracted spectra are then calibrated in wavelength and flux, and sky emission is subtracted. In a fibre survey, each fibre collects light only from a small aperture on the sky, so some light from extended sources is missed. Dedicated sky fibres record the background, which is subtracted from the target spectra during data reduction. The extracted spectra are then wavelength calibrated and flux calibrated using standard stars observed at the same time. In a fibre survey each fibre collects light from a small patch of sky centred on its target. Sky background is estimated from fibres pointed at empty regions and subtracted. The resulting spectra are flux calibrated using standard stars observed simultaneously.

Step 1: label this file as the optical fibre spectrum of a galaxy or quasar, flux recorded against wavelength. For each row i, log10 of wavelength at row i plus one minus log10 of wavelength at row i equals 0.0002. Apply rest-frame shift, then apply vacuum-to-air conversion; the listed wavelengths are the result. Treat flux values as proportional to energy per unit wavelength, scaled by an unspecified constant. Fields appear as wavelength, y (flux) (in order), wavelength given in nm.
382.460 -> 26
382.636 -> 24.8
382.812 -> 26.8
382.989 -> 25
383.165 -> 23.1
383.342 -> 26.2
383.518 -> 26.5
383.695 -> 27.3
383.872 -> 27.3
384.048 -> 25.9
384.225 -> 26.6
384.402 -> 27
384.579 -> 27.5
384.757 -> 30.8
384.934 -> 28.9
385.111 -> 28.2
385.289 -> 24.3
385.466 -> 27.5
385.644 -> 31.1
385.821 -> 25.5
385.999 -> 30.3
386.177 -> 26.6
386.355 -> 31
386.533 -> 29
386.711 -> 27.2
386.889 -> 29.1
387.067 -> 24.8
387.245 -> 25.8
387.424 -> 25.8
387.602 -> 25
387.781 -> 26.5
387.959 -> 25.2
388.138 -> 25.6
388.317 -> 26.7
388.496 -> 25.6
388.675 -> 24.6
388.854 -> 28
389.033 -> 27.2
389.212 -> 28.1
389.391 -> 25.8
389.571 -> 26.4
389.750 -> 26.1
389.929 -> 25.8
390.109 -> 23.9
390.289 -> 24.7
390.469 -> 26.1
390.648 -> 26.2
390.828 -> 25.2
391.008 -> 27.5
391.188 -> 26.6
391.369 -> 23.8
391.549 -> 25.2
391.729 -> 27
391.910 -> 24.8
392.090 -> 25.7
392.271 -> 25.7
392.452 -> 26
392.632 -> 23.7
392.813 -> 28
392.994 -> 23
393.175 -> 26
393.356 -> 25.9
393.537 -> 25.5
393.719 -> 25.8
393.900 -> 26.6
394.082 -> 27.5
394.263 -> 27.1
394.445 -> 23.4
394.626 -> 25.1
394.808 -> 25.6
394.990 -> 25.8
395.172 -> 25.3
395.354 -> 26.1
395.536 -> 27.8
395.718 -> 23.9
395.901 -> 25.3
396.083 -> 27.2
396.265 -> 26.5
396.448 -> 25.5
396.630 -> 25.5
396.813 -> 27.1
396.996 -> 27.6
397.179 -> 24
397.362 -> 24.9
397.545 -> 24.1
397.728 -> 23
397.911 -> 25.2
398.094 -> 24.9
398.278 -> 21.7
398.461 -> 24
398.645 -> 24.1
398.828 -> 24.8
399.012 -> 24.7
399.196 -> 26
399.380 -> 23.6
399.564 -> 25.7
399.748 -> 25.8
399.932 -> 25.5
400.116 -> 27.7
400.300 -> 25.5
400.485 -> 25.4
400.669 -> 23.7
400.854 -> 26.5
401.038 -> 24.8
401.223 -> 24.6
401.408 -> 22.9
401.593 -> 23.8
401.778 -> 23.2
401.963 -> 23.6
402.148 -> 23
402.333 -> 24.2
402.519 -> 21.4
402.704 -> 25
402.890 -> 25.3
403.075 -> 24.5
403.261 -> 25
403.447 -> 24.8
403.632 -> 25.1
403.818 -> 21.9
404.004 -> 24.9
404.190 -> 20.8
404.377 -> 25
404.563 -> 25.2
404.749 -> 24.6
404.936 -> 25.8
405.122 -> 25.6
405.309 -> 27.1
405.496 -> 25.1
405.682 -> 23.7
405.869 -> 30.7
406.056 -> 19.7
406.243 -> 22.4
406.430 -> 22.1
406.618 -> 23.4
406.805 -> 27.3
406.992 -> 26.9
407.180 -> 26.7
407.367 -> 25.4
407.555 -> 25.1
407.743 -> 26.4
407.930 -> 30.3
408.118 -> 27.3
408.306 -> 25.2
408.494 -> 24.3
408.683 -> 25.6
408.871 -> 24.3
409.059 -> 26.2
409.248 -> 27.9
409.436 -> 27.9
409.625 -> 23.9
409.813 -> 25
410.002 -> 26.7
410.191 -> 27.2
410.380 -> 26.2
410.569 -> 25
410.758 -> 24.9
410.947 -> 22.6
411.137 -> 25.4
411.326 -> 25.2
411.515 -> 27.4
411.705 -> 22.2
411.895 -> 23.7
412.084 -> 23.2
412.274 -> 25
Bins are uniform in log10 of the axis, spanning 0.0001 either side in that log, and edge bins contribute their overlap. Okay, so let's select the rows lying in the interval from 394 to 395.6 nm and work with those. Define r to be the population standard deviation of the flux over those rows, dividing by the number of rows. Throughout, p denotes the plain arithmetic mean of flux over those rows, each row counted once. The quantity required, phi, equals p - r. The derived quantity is 24.7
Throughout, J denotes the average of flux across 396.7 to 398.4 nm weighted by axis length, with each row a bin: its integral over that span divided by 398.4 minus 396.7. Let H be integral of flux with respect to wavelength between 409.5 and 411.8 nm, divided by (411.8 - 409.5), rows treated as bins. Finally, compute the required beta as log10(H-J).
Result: -0.3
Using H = 25.2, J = 24.7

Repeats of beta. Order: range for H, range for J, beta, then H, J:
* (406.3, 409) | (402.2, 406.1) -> 0.0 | 25.7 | 24.6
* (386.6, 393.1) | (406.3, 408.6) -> -1.0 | 25.9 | 25.8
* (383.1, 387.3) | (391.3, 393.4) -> 0.3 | 27.4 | 25.4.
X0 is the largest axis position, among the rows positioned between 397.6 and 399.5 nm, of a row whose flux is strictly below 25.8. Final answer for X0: 399.380 nm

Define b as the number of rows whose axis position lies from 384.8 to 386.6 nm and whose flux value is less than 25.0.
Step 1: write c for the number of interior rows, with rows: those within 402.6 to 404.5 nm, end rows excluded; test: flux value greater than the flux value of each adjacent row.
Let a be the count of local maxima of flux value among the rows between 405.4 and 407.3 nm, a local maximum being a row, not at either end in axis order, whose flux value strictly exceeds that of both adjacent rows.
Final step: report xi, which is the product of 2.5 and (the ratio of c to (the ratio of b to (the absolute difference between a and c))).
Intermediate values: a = 3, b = 1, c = 4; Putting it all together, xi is 10.0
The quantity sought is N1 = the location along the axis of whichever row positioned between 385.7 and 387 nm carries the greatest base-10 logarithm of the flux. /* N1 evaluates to 386.355 nm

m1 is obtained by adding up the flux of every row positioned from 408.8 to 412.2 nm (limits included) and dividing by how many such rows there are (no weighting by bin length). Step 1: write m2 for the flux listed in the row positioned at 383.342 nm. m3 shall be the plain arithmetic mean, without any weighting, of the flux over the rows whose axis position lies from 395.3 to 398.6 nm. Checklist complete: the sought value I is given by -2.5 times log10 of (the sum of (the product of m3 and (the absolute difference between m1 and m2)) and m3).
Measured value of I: -4.2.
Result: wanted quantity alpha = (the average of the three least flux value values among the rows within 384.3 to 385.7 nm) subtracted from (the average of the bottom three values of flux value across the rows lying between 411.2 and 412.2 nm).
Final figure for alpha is -3.2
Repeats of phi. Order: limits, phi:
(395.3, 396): 24.4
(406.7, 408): 25.3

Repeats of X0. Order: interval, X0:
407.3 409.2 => 408.871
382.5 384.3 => 383.165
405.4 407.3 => 406.618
